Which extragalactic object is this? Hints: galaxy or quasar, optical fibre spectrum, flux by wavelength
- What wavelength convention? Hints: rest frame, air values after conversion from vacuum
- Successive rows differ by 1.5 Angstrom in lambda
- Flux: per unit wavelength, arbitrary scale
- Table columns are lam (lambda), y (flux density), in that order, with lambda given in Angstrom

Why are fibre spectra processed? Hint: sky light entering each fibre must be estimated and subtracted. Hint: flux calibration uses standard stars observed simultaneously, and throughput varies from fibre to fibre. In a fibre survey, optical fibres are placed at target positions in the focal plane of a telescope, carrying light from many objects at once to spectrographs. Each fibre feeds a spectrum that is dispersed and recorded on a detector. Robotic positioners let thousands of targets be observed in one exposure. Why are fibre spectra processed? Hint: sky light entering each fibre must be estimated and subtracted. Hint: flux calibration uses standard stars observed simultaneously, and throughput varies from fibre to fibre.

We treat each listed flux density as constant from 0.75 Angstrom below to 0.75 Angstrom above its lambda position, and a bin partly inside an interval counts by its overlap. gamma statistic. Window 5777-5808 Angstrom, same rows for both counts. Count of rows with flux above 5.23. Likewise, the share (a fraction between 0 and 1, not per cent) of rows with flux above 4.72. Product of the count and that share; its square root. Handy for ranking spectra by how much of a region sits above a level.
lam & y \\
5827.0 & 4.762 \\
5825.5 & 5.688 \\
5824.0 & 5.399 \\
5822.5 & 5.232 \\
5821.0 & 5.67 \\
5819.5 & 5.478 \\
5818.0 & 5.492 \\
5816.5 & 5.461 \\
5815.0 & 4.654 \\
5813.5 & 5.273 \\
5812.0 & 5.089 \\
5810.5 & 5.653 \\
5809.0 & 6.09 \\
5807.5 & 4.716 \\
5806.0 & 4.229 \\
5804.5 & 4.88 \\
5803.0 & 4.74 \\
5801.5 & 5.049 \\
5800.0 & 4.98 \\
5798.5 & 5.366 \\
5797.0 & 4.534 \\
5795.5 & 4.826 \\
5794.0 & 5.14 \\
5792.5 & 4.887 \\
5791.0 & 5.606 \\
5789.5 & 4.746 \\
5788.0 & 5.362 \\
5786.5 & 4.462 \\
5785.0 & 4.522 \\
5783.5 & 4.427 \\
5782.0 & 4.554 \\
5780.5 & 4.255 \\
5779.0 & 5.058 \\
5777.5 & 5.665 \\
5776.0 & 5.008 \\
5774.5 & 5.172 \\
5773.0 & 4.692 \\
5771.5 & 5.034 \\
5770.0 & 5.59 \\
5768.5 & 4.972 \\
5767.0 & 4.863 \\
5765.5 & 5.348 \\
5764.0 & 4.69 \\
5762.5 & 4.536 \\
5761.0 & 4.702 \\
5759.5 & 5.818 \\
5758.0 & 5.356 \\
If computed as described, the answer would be 1.6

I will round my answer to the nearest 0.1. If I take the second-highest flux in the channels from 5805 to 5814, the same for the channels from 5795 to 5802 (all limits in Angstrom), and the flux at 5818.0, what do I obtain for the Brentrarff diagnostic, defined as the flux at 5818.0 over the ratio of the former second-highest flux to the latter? 4.9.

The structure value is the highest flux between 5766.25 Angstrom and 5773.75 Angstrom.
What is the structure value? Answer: 5.59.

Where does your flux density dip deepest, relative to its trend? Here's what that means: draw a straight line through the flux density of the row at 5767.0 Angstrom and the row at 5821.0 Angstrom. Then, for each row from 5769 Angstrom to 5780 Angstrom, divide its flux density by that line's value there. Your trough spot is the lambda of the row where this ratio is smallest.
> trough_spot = 5773.0 Angstrom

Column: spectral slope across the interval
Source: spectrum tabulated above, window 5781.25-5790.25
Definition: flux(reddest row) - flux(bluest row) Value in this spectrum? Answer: 0.19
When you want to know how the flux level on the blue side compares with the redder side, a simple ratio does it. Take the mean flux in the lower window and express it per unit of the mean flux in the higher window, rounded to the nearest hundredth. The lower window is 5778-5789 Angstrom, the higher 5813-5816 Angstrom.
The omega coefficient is 0.94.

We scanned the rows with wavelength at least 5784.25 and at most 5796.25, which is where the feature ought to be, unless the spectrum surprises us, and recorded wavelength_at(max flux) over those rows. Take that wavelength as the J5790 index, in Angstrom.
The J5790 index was 5791.0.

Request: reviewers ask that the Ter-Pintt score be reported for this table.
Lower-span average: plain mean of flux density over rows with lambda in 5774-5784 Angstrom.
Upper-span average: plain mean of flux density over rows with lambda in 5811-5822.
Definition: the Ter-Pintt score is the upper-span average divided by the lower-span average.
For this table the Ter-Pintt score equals 1.09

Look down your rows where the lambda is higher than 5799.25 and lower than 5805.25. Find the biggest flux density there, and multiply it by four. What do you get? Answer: 20.2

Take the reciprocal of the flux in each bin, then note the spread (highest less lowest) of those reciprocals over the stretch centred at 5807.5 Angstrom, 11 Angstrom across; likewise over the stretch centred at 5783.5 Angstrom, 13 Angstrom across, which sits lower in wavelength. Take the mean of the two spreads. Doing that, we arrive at 0.065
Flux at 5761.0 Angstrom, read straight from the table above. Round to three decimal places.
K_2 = 4.702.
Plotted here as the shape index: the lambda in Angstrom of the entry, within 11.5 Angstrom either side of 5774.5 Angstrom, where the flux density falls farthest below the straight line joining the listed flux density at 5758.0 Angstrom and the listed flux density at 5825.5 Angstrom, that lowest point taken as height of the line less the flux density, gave 5780.5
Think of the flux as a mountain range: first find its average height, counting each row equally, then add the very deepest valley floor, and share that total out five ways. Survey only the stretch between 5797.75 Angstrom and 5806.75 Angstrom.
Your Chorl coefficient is 1.82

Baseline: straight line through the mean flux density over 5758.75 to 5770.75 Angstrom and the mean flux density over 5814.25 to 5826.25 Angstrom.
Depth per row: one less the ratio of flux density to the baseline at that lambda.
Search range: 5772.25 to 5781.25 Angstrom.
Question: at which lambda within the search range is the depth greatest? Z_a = 5780.5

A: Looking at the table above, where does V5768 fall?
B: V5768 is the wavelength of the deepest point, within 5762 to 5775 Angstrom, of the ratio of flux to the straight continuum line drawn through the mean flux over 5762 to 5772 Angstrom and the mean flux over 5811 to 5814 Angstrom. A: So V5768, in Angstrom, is 5762.5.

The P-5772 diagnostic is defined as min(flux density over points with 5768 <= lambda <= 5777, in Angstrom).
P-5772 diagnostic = 4.692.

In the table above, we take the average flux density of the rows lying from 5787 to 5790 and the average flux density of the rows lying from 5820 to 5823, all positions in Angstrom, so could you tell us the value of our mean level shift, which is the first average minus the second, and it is -0.4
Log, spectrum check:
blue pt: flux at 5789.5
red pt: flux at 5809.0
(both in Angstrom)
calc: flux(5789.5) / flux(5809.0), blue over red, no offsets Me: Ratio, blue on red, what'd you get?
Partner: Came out 0.78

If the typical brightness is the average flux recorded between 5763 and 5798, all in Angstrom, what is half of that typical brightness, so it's 2.47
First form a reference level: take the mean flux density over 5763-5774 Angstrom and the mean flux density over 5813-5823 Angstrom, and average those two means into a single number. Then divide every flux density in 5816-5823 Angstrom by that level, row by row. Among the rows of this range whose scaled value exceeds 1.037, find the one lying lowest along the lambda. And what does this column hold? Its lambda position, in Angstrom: 5816.5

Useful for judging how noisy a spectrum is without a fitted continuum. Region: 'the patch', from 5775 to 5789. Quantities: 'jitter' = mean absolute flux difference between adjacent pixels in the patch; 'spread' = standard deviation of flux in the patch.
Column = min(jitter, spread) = 0.44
